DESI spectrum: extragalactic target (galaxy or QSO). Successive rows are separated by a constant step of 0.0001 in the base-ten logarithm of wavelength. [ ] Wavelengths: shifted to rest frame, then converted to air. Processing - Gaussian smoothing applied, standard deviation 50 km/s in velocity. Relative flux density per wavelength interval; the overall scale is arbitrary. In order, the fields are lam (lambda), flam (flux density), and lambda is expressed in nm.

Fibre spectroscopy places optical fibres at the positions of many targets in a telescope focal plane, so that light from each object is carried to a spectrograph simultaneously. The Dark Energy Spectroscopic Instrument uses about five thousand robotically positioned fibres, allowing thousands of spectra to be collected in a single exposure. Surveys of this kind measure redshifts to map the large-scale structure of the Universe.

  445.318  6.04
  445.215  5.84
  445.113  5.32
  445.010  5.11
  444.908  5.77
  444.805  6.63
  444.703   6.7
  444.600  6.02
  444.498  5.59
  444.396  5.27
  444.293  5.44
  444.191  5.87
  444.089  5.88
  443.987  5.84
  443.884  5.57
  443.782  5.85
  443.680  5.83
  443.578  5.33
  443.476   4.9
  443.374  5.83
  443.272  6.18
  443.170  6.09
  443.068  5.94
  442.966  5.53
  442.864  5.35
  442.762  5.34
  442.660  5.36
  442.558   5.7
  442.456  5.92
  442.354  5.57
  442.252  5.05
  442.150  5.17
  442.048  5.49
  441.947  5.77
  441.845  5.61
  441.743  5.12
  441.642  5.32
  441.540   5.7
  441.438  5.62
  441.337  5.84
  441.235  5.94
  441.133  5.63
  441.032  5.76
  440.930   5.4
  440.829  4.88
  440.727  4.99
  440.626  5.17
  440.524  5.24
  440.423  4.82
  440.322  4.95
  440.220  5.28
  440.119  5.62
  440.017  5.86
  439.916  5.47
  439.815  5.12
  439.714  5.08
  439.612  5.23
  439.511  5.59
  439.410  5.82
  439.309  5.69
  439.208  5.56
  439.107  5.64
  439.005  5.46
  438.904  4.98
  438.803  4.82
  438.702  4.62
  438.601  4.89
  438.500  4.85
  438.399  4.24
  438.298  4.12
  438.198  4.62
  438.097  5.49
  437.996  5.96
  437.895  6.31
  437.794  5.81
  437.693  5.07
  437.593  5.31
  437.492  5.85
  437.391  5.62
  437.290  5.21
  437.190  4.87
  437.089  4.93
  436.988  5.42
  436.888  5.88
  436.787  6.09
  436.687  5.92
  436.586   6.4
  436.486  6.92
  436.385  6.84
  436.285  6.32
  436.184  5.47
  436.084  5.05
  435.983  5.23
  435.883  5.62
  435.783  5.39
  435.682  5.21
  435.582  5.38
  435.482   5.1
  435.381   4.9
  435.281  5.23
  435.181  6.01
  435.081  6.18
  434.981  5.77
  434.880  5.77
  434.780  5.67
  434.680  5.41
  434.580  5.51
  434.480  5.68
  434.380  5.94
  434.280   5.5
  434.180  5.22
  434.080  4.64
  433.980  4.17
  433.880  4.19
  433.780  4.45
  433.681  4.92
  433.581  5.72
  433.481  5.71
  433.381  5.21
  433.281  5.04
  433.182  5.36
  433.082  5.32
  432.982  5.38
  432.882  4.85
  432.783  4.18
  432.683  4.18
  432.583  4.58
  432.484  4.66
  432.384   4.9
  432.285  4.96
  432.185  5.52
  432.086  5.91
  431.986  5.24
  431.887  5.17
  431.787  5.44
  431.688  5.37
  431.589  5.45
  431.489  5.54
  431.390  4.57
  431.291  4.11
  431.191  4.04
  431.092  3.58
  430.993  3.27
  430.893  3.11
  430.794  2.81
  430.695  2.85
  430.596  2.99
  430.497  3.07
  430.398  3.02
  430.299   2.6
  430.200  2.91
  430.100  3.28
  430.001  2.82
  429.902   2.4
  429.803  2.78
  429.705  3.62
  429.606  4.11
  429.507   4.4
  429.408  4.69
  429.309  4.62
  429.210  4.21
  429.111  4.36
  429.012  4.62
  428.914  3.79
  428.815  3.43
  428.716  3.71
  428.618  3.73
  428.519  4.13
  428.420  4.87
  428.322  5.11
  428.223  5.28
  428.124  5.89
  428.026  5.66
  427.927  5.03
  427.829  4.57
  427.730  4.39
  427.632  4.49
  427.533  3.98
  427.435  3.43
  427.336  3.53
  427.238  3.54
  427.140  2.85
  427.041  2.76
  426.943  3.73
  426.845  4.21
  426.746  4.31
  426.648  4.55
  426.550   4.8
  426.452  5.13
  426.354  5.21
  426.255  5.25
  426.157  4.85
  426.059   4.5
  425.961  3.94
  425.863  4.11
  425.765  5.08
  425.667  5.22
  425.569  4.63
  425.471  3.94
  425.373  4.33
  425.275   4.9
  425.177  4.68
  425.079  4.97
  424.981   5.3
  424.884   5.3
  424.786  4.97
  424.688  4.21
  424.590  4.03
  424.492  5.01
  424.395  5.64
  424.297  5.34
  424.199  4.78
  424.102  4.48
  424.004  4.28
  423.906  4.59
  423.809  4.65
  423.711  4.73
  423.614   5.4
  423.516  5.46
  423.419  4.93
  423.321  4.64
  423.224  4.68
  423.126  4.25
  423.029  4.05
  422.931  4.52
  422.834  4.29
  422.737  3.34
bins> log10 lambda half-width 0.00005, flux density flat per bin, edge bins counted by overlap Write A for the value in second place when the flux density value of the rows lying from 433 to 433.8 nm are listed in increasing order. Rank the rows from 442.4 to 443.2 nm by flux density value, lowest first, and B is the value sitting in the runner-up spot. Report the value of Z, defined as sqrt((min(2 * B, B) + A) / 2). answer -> 2.266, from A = 4.92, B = 5.35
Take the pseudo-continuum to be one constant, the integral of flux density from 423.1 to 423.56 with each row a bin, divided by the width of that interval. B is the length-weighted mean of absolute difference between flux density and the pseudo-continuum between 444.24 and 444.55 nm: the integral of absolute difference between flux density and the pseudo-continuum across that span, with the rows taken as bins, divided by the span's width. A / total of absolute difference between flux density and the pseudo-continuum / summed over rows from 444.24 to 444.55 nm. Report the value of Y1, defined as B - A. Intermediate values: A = 1.9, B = 0.6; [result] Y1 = -1.2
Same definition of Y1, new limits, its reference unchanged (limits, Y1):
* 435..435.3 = -1.9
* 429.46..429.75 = -1.5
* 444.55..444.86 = -3.3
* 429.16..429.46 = -0.6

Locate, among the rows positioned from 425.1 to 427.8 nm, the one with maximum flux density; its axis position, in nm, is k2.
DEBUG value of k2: 426.255 nm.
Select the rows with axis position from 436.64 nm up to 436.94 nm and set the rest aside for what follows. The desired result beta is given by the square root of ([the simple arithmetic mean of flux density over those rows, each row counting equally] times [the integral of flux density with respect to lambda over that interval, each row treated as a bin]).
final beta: 3.3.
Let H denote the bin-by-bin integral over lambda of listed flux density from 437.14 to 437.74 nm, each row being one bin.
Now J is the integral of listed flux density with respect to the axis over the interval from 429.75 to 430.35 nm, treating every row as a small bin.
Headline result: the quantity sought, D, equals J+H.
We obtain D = 4.9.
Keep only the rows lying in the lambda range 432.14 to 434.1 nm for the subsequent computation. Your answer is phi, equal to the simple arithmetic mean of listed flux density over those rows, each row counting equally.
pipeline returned 4.9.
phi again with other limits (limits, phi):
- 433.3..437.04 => 5.5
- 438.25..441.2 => 5.2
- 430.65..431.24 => 3.3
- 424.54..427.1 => 4.6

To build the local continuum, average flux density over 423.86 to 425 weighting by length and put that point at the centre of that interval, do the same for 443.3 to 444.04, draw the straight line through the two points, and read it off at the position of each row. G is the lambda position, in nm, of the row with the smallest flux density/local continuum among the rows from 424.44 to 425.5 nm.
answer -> 425.471 nm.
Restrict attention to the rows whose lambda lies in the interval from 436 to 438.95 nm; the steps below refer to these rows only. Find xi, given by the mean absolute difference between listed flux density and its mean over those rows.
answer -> 0.60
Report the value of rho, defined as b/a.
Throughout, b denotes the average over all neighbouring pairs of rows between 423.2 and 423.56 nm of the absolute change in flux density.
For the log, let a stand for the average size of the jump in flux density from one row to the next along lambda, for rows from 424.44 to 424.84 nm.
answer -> 0.4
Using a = 0.6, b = 0.29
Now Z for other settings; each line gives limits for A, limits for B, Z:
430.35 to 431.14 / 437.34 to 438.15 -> 2.020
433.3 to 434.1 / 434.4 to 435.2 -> 2.202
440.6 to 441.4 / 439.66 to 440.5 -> 2.229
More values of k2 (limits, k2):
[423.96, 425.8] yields 424.395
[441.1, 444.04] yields 443.272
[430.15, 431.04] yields 430.993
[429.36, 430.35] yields 429.408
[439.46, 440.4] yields 440.017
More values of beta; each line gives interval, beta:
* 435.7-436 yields 3.0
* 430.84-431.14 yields 1.8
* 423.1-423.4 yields 2.5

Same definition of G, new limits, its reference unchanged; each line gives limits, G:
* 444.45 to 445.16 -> 445.010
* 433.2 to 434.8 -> 433.980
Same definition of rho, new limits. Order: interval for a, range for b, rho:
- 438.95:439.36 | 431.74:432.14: 2.6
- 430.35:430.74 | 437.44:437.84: 5.6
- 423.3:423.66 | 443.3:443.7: 2.1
